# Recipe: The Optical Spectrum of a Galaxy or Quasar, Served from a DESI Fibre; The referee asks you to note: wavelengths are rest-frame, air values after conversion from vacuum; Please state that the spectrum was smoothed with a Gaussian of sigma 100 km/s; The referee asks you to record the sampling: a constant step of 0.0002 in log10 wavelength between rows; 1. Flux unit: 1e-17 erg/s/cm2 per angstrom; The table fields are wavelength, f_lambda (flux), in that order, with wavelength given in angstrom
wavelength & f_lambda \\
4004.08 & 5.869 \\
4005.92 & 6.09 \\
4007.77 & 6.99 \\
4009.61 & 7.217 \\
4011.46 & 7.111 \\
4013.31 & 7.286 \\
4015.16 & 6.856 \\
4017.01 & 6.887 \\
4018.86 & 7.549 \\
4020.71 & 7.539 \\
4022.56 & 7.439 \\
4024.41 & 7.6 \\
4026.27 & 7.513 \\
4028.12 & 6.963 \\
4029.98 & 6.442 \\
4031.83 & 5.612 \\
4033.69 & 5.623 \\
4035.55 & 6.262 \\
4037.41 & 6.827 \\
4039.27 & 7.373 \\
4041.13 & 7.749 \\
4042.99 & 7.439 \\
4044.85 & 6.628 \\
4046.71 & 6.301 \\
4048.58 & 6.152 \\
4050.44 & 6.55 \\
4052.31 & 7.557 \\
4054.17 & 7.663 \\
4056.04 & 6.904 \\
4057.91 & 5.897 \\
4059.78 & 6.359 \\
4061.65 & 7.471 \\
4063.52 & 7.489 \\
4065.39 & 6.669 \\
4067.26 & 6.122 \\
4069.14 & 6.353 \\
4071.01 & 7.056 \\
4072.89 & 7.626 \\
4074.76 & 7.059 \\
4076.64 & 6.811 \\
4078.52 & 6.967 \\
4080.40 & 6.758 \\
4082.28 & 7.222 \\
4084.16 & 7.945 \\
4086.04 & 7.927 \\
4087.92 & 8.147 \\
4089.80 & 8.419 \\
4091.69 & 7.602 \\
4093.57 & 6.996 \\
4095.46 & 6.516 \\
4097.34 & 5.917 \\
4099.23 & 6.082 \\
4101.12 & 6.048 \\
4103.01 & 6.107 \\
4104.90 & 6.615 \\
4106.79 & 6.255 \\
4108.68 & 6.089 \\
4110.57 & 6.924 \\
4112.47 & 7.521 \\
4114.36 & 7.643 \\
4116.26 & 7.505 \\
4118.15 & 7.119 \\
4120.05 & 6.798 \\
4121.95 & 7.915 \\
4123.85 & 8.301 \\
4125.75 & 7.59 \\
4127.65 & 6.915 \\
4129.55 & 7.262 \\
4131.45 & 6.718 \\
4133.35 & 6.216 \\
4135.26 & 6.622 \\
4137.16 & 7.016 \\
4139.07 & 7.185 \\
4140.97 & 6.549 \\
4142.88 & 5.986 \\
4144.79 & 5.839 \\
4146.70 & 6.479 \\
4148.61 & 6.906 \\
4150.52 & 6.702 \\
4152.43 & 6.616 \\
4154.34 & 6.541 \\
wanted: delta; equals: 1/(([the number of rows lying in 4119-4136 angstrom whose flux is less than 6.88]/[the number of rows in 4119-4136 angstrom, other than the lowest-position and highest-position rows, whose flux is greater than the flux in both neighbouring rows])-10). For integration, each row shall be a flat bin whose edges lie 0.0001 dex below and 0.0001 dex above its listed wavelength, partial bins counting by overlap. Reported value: -0.125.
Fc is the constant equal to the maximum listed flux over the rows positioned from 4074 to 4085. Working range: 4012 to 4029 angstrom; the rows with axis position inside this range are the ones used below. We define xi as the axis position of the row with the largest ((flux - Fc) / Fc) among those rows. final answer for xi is 4024.41 angstrom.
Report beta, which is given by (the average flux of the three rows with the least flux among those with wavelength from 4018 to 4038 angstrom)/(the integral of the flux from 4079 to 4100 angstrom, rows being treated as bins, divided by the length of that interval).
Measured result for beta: 0.81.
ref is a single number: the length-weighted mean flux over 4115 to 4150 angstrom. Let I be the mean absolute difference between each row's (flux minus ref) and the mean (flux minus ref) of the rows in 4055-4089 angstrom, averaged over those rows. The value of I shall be 0.51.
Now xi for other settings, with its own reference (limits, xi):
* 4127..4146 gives 4129.55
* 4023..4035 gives 4024.41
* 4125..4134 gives 4125.75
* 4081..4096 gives 4089.80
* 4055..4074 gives 4072.89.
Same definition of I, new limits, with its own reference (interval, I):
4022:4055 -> 0.61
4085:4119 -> 0.68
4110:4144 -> 0.46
